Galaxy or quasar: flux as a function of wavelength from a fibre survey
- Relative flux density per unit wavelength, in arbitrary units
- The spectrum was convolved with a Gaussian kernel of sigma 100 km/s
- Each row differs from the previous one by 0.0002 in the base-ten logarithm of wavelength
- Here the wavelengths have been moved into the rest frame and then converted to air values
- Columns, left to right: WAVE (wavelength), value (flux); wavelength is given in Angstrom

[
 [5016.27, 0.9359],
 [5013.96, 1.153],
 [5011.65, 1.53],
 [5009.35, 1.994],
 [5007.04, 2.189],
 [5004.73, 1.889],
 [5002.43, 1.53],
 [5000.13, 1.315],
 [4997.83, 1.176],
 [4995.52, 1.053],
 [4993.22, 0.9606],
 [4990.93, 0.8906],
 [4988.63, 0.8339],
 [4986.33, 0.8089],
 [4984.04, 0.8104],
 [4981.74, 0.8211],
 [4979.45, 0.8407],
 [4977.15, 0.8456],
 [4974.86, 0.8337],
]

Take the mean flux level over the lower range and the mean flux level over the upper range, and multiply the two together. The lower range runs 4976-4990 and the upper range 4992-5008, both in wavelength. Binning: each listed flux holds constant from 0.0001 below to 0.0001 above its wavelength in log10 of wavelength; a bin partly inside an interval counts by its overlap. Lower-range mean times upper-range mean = 1.19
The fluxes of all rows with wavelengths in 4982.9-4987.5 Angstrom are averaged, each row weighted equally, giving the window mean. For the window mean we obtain 0.8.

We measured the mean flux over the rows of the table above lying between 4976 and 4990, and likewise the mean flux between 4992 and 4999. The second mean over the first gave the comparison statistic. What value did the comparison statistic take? 1.3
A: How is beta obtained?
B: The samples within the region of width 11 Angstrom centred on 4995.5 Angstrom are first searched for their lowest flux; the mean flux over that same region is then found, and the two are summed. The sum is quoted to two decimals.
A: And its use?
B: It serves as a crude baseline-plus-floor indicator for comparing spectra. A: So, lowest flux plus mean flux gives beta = 1.97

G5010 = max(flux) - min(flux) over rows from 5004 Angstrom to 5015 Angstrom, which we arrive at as 1.0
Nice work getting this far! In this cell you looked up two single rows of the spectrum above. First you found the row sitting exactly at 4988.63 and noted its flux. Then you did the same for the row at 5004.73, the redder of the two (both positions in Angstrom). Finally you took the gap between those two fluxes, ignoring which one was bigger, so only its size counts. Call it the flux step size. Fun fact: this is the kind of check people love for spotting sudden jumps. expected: 1.1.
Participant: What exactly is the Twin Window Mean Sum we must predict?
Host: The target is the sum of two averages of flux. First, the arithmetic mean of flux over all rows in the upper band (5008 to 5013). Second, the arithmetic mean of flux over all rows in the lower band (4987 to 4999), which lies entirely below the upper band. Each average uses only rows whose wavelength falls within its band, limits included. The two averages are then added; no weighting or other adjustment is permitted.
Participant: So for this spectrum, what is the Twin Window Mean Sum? 2.7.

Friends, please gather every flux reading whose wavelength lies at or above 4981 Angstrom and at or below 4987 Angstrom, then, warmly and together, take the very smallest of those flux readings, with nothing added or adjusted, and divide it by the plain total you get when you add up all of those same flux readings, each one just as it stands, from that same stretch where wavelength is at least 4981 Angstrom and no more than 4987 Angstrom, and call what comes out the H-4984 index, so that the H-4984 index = 0.33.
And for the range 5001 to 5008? 0.27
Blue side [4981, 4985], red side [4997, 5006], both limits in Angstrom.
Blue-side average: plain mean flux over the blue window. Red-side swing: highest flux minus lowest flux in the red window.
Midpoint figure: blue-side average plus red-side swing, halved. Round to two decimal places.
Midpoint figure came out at 0.76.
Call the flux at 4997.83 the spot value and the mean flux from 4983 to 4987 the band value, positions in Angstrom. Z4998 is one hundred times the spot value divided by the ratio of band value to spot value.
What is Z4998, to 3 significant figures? 171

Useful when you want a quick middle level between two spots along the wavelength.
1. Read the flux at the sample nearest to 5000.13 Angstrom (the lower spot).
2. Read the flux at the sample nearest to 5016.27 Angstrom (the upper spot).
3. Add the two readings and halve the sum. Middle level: 1.13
